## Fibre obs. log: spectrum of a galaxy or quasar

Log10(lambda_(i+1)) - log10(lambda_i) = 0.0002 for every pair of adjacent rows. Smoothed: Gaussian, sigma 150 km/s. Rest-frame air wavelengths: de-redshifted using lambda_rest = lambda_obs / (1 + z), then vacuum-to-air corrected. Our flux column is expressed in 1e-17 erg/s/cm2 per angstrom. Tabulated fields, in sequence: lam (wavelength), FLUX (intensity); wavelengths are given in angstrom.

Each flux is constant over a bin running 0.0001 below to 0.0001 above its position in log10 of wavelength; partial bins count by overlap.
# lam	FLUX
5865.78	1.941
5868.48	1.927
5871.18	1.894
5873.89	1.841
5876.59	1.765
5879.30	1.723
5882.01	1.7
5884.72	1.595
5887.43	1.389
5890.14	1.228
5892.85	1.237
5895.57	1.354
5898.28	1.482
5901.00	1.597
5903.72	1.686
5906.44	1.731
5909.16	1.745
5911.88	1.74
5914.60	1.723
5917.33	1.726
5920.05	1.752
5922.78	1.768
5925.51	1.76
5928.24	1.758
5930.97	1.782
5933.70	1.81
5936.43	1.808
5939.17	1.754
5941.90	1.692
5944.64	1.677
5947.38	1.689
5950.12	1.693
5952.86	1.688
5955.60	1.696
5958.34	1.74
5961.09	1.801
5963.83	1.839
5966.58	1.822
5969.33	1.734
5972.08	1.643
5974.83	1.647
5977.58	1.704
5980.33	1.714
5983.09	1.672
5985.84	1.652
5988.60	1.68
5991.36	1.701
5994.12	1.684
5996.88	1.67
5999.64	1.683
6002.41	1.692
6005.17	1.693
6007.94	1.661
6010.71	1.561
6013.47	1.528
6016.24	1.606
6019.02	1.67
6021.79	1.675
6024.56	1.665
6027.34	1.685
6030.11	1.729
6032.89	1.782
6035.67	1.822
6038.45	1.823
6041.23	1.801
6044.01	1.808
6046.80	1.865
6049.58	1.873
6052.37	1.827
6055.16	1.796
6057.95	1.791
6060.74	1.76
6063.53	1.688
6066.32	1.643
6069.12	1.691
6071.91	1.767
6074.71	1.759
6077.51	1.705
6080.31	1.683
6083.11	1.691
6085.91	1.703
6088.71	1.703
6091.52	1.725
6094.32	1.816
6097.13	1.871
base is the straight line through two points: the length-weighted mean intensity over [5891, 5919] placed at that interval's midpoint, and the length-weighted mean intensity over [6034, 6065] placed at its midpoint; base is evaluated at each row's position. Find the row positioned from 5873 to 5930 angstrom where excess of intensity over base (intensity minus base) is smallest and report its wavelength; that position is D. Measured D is 5890.14 angstrom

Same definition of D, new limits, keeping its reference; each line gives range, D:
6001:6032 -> 6013.47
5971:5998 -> 5985.84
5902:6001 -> 5985.84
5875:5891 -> 5890.14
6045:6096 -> 6066.32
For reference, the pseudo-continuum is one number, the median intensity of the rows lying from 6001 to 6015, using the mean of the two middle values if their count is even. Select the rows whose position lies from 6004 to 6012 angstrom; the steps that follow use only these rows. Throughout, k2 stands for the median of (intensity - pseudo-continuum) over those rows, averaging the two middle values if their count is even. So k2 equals 0.00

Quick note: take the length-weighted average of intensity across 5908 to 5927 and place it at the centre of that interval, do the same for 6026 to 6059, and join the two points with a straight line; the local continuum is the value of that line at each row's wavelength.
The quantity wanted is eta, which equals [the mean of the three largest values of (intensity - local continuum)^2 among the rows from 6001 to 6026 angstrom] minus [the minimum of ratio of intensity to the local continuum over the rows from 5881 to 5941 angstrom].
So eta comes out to -0.66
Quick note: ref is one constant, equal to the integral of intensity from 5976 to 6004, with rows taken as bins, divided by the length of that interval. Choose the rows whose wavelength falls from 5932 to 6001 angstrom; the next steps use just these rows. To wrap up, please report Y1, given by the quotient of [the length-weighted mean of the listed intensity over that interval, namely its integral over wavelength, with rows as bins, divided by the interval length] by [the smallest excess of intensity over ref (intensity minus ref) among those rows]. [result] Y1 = -41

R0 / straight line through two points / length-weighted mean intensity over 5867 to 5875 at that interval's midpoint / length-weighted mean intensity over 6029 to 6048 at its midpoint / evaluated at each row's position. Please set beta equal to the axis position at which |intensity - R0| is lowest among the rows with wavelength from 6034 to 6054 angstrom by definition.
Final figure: 6041.23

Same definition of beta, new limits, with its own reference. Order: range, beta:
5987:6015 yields 5991.36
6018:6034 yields 6032.89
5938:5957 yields 5939.17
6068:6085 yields 6071.91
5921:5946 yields 5933.70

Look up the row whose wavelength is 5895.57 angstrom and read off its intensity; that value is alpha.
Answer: 1.354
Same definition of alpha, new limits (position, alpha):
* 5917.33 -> 1.726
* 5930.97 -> 1.782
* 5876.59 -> 1.765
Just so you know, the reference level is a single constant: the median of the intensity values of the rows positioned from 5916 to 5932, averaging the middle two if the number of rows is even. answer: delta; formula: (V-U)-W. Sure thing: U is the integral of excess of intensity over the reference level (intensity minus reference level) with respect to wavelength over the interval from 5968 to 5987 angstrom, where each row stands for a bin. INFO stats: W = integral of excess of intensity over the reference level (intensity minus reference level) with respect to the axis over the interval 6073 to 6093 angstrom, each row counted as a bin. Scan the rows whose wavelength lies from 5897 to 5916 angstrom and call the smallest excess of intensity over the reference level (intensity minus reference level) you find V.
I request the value 2.2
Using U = -1.5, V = -0.28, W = -1.0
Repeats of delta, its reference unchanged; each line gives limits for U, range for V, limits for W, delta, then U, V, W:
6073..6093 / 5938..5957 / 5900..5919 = 1.8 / -1.0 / -0.08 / -0.9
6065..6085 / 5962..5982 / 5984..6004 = 2.5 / -1.1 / -0.12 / -1.6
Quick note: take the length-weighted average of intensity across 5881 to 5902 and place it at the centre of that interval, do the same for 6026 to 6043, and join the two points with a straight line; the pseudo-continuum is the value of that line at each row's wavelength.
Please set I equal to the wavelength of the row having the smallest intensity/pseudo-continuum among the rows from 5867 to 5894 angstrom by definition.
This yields 5890.14 angstrom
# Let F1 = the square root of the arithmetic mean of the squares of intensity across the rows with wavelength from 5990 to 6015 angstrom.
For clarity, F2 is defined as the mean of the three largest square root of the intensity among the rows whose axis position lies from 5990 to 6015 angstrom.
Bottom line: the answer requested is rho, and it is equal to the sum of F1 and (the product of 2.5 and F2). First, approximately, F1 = 1.65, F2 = 1.30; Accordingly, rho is 4.91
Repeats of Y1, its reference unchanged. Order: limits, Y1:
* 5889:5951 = -4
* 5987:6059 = -11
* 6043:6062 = 24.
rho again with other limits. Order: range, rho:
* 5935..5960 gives 5.04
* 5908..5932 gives 5.08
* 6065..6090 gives 5.01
